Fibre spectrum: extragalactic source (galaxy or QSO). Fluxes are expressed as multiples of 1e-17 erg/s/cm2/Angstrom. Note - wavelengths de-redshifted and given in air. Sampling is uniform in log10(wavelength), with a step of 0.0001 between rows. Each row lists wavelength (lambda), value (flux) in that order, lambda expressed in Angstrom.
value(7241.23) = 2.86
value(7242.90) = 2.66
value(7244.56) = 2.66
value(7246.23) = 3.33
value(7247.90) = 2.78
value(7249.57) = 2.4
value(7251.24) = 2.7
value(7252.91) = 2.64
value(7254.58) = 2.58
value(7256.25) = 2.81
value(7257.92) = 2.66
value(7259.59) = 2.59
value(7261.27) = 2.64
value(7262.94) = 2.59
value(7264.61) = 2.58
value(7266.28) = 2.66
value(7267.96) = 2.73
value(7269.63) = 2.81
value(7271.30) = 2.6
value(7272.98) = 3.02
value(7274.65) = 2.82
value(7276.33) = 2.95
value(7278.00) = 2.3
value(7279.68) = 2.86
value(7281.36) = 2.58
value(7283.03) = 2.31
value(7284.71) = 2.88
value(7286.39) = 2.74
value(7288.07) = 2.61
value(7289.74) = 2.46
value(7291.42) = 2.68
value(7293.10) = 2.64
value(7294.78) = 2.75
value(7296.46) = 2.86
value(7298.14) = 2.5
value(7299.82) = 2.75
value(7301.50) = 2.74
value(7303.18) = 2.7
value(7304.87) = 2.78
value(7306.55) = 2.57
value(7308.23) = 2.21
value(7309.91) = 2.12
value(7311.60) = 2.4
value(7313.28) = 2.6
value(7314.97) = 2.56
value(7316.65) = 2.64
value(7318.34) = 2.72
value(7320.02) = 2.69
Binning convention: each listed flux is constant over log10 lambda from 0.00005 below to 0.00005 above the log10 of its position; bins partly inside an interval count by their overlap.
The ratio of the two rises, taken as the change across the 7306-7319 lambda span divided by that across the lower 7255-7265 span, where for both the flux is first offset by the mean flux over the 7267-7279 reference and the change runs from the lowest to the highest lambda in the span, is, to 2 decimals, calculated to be -0.65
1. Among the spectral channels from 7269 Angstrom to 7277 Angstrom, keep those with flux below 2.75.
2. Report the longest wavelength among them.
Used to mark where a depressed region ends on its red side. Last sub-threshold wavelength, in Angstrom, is 7271.30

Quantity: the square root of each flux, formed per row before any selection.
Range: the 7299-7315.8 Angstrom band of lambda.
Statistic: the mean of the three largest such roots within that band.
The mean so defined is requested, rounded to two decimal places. 1.66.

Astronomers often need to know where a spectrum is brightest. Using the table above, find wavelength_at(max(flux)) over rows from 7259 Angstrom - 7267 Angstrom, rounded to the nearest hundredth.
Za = 7266.28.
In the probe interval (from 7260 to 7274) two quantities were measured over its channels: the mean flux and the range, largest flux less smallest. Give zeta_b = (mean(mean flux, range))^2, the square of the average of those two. 2.47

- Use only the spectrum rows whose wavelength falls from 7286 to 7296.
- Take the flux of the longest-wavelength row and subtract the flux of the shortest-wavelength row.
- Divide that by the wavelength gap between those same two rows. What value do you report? 0.001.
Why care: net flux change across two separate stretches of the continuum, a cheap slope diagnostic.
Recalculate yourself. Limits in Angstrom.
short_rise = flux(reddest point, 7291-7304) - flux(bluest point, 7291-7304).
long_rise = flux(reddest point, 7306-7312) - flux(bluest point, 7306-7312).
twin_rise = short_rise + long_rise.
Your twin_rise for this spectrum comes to -0.15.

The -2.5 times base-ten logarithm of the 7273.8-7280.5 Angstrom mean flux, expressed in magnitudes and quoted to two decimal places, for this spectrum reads -1.09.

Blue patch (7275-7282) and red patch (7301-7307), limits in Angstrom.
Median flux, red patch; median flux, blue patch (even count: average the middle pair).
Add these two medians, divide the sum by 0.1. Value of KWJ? 54.4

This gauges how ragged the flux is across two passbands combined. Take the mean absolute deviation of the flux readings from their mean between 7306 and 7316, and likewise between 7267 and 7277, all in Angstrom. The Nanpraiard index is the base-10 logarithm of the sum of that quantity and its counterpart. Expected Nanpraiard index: -0.560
